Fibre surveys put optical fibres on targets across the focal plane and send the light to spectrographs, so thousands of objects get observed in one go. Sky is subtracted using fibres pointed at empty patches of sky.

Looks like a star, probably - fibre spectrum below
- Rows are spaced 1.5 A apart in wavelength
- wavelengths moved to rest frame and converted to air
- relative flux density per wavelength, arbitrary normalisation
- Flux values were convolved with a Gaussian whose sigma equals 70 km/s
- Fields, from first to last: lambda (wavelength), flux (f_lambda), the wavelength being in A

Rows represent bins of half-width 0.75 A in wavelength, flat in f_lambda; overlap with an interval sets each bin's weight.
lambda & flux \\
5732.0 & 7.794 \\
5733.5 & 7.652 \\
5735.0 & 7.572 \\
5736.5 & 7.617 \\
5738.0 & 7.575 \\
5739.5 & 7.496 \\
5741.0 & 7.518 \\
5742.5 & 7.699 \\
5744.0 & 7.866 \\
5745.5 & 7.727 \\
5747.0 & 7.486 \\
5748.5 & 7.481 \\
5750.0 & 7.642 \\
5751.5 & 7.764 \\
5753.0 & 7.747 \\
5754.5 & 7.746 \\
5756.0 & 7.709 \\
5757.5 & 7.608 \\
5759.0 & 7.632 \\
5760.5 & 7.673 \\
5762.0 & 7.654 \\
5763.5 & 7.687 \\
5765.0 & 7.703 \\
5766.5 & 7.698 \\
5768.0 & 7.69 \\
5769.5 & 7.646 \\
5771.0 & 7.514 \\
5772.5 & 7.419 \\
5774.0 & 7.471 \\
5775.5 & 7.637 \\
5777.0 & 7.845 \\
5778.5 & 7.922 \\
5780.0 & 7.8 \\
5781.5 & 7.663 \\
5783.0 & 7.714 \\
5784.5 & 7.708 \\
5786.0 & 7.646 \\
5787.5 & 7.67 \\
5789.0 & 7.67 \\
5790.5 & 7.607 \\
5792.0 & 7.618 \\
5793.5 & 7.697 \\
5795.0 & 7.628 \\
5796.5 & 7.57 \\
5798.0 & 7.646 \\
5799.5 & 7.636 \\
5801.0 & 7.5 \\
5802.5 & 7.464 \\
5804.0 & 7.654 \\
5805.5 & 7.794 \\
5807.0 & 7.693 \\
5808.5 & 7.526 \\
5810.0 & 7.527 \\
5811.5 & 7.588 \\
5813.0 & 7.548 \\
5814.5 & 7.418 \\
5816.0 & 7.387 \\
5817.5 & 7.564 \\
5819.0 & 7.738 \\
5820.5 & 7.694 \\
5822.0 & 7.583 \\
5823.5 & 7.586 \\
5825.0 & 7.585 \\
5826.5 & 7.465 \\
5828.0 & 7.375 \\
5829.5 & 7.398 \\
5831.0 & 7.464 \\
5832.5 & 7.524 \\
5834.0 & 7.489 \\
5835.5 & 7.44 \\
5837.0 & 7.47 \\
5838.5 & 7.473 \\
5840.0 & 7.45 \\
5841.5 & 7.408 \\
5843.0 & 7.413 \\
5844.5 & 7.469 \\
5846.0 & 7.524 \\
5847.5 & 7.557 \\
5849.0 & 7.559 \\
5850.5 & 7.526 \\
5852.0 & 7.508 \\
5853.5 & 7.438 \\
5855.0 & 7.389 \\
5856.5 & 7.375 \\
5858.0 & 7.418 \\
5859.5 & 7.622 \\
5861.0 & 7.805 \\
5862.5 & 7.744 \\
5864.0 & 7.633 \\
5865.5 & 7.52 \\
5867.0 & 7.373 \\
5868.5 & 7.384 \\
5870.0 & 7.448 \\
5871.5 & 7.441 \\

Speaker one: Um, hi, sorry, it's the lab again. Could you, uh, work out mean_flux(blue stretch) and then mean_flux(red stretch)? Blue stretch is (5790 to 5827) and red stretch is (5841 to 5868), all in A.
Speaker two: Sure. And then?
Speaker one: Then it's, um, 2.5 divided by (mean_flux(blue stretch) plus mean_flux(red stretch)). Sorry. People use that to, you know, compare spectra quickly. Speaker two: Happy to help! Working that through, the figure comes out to 0.166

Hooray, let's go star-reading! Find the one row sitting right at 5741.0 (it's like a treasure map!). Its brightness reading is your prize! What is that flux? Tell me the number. 7.518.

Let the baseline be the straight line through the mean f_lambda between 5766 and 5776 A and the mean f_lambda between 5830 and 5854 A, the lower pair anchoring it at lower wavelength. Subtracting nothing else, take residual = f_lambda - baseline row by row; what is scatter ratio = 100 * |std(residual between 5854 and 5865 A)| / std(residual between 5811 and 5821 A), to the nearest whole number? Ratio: 136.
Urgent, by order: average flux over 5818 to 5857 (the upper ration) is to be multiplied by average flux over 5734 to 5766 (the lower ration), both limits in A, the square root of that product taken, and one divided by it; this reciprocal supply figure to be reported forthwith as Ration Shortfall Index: 0.132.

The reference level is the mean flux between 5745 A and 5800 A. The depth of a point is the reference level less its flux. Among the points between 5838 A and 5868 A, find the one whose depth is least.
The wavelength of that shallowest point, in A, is 5861.0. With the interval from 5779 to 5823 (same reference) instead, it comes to 5780.0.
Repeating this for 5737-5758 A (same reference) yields 5744.0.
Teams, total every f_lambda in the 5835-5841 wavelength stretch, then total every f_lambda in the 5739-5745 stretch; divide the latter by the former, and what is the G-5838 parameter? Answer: 1.03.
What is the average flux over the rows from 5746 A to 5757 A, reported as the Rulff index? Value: 7.65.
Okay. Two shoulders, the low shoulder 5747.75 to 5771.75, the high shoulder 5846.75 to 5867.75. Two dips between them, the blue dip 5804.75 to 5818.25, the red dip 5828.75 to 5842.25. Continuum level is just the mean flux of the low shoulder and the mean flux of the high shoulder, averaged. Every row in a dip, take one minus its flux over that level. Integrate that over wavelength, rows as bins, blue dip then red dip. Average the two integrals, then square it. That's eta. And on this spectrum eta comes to 0.025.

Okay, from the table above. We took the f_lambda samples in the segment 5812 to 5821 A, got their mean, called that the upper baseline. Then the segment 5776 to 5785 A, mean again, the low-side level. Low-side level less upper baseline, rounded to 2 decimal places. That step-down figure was 0.22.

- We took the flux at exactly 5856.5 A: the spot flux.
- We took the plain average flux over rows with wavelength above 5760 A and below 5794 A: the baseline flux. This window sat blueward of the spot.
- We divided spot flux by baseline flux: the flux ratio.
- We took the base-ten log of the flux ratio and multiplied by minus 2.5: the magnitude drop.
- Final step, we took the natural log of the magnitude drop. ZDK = -3.2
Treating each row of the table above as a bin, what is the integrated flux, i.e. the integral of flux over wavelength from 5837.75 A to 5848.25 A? 78.4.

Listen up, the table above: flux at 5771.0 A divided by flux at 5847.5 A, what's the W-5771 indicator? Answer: 0.99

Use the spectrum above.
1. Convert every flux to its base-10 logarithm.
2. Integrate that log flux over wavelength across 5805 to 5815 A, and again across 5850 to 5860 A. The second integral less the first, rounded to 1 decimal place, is -0.1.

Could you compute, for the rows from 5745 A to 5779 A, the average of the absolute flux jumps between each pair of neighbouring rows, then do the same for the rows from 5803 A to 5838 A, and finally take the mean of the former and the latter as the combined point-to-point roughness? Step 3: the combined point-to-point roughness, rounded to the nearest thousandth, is 0.074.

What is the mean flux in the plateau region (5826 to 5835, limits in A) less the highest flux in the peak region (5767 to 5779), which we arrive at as -0.47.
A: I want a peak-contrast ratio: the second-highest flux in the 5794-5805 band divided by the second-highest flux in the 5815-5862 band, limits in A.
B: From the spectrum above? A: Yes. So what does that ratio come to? 0.988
